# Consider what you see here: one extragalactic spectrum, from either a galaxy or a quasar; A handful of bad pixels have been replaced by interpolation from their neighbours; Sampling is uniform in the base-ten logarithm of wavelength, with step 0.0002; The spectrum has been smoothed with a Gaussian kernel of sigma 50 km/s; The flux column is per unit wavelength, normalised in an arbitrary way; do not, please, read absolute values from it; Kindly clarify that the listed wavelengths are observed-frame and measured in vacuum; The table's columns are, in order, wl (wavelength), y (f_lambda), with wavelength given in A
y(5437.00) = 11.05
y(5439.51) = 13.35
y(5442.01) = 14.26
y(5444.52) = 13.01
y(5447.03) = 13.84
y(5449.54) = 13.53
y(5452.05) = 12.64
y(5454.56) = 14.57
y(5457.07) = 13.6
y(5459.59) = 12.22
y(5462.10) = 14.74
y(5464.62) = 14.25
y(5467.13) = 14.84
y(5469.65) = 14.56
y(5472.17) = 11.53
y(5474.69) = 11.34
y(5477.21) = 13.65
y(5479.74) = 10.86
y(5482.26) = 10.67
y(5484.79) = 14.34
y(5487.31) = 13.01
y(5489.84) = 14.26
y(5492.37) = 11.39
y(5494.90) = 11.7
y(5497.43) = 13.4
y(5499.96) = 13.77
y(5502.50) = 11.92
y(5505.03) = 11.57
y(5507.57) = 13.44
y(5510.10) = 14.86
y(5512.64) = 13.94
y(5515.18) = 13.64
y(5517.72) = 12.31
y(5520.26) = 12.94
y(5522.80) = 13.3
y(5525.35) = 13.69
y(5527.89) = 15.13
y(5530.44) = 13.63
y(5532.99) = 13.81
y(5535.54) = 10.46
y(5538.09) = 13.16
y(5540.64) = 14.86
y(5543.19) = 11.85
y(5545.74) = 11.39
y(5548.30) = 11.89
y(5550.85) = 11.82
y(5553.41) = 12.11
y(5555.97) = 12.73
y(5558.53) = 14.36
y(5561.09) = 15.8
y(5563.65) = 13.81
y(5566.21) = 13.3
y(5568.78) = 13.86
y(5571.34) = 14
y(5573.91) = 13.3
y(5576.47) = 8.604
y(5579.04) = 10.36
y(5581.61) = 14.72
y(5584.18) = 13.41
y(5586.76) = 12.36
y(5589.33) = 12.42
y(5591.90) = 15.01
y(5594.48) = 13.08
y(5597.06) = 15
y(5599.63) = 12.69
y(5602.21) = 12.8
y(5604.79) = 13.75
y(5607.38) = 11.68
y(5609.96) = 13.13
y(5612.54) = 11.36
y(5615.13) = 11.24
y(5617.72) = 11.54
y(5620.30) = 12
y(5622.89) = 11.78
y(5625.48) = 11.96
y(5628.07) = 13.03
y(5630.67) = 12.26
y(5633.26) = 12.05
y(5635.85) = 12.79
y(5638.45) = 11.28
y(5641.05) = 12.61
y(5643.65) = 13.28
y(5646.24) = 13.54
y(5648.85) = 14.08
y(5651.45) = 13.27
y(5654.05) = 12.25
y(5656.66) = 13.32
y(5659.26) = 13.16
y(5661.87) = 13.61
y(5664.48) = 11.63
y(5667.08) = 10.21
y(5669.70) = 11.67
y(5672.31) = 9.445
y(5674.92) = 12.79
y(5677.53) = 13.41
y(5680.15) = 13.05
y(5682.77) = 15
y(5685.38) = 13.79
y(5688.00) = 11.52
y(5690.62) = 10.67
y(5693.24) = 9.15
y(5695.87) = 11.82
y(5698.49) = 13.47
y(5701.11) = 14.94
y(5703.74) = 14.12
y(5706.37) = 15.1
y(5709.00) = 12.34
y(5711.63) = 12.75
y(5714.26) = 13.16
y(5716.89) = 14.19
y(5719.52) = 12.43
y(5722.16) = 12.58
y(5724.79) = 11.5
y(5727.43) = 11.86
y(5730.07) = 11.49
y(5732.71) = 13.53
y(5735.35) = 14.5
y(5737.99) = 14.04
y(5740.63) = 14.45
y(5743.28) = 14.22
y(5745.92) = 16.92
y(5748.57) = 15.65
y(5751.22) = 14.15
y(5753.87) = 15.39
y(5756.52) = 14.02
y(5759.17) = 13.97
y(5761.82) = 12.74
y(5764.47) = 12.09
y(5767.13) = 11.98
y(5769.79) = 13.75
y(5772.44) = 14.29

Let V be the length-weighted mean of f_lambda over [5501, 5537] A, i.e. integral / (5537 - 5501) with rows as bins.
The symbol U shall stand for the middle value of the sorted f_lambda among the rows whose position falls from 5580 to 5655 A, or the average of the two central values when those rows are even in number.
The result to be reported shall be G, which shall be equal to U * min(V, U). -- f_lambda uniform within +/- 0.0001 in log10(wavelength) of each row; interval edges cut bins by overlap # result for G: 161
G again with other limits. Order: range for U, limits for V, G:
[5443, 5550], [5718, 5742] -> 174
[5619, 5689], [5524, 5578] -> 164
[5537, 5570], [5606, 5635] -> 158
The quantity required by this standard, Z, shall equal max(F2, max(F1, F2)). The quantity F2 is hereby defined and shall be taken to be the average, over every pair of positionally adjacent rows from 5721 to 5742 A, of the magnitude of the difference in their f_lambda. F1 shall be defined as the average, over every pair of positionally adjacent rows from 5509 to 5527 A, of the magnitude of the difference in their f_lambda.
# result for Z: 0.81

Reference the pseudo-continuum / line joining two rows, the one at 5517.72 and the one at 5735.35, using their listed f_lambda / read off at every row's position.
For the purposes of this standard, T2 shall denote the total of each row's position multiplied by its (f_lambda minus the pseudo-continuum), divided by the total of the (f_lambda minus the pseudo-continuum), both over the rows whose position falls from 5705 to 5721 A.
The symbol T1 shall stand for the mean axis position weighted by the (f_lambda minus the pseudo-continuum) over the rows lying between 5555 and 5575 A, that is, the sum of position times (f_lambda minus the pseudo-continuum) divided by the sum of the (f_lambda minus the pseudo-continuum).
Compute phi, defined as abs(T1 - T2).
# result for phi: 150.8 A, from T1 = 5564.0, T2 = 5714.9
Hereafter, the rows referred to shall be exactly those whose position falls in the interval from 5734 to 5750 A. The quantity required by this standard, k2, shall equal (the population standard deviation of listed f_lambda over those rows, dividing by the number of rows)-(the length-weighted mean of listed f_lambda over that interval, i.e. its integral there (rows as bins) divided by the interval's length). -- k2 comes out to -13.9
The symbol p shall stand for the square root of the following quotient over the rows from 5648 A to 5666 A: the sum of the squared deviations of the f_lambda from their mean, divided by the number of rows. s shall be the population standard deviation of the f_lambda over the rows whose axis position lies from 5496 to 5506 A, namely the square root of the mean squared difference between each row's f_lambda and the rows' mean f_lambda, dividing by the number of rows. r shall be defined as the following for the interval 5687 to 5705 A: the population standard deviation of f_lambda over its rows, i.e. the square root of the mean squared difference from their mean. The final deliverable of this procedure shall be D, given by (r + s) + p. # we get 3.60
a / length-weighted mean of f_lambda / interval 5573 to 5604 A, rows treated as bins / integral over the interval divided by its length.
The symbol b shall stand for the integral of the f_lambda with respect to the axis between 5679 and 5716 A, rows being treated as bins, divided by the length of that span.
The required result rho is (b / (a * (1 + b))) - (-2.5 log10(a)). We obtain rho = 2.84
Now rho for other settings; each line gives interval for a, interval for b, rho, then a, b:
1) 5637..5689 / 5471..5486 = 2.83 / 12.65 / 12.1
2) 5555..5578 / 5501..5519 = 2.88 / 13.29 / 13.1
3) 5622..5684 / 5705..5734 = 2.82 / 12.56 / 12.8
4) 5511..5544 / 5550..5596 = 2.88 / 13.32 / 13.1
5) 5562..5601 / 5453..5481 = 2.86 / 13.09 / 13.3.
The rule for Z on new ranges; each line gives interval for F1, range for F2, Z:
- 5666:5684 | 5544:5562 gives 1.66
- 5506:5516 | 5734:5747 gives 0.95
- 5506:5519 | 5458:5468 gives 1.20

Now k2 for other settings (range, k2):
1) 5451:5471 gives -13.0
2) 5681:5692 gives -11.0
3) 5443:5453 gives -12.8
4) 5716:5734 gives -11.5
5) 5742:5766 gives -12.9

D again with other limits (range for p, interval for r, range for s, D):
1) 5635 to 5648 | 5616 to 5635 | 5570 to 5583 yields 3.55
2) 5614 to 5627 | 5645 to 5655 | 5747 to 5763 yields 1.92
